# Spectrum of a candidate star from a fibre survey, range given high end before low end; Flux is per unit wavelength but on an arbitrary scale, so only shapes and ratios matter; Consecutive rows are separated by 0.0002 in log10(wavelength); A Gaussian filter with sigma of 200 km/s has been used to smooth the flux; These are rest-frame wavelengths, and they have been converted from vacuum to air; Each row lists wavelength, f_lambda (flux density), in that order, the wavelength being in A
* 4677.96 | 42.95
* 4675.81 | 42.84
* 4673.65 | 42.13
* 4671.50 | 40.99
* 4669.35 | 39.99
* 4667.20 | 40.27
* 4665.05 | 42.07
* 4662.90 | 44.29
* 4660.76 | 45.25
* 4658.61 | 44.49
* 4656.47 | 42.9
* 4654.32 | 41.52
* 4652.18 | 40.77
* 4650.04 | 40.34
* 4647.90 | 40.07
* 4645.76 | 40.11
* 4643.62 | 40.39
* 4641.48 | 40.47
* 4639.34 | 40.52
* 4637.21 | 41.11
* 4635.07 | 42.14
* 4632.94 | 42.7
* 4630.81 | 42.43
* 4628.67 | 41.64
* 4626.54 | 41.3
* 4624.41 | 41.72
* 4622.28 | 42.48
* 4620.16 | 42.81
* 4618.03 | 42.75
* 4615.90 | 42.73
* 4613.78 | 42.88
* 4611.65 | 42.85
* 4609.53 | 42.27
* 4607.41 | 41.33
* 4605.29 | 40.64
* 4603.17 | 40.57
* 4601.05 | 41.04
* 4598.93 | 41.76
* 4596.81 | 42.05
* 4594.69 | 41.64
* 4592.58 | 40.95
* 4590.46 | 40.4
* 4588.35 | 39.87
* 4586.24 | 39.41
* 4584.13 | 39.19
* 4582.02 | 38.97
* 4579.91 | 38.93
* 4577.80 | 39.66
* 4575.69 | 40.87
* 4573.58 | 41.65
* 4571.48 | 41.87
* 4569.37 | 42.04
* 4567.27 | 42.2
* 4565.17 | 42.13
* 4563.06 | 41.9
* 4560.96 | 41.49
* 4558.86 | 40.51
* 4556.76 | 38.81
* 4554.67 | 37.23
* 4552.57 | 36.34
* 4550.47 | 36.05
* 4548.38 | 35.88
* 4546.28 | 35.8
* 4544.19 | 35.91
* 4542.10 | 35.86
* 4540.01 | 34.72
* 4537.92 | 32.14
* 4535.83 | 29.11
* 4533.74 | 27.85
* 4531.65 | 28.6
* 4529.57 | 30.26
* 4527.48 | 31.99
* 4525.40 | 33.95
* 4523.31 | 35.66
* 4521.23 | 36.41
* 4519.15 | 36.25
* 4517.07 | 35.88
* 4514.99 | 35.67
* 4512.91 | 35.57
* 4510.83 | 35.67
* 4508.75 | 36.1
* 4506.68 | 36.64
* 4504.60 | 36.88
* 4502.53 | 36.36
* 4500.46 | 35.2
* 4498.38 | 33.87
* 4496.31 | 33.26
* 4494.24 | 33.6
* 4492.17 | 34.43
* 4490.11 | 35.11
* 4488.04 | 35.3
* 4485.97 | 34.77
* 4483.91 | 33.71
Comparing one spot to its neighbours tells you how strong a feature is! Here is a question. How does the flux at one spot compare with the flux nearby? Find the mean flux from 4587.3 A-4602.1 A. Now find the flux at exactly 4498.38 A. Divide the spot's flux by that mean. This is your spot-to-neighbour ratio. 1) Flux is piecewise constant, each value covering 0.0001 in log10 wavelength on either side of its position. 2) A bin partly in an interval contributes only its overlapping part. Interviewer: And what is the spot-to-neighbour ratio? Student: 0.82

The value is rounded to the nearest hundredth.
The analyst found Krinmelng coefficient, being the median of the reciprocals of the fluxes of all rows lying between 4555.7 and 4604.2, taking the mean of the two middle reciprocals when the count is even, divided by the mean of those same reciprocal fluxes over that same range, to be 1.00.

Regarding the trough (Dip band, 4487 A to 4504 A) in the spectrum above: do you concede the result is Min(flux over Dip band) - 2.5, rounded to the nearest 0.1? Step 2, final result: 30.8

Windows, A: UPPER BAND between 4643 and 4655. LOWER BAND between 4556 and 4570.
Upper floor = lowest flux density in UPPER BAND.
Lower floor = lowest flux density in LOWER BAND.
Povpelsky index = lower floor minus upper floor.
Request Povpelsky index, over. -1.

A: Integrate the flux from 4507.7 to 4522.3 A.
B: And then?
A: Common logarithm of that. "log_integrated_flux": 2.72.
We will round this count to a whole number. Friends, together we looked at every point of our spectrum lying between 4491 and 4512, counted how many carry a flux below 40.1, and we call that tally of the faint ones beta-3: 10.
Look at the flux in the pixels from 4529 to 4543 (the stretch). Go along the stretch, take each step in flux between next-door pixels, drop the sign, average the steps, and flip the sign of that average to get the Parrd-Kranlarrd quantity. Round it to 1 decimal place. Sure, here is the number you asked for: -1.7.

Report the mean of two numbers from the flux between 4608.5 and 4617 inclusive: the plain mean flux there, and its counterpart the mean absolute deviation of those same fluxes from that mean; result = 21.4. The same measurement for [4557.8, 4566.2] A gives 21.0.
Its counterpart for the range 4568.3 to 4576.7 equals 21.0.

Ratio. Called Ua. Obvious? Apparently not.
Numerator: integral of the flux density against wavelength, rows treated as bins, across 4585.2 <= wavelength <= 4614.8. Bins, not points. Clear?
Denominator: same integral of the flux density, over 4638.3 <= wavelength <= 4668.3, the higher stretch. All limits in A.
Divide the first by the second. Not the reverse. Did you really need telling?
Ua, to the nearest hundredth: 0.98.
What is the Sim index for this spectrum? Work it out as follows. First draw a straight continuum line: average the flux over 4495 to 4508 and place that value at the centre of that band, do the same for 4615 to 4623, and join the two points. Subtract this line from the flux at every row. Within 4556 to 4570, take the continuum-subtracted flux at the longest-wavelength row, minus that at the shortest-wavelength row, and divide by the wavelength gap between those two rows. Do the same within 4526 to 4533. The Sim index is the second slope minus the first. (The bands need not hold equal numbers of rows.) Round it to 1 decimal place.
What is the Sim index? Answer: -1.1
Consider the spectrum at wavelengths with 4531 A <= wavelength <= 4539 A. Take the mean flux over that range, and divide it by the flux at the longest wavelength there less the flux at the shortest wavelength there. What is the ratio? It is 8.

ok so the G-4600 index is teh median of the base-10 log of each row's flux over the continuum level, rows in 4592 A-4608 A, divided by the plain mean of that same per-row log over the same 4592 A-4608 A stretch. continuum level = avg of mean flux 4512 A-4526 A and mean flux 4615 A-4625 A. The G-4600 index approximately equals 0.97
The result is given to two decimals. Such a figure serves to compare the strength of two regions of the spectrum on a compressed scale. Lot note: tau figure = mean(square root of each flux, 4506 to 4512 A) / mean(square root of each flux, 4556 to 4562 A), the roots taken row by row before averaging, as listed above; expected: 0.95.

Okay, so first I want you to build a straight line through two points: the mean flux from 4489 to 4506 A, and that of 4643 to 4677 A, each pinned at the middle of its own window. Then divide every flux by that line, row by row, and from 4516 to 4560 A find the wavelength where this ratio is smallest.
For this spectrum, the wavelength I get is 4533.74 A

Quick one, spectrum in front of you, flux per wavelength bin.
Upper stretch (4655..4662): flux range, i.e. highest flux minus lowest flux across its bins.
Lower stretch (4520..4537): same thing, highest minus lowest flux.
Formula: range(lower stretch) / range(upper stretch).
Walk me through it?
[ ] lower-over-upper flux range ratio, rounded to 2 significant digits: 3.6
